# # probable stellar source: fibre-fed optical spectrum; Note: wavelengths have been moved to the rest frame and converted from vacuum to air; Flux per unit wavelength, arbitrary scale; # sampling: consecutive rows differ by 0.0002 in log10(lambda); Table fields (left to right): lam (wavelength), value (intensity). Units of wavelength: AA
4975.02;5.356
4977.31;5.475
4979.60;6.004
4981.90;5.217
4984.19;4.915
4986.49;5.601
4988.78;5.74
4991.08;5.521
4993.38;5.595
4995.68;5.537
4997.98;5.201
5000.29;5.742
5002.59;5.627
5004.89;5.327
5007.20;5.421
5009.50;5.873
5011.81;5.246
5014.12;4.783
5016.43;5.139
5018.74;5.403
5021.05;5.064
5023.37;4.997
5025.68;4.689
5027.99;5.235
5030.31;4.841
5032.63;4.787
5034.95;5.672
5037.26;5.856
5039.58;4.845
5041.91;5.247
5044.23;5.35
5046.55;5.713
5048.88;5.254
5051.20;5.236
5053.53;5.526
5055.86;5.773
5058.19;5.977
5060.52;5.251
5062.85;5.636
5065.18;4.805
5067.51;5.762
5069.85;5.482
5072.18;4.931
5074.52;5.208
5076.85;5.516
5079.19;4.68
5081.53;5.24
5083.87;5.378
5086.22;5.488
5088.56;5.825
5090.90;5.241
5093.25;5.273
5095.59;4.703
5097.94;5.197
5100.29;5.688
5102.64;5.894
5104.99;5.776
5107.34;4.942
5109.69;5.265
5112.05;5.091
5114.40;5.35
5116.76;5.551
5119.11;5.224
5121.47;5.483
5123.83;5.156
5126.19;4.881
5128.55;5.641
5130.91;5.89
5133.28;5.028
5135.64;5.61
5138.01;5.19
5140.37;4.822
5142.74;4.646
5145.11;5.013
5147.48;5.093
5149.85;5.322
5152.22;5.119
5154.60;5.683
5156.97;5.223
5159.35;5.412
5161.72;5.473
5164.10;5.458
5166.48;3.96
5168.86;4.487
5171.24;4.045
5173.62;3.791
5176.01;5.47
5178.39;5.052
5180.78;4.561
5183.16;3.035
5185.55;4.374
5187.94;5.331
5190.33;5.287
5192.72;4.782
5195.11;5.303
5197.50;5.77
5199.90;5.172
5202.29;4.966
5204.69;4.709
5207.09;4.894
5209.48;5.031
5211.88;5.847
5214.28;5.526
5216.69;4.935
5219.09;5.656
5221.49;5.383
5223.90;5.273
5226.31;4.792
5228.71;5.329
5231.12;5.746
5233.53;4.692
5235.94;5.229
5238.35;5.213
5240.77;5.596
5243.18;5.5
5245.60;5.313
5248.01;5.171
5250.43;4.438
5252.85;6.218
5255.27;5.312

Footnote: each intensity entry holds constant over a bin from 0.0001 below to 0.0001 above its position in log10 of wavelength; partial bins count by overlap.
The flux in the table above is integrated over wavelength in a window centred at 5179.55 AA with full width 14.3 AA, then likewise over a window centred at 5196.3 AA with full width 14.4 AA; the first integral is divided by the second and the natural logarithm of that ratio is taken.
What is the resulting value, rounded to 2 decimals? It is -0.18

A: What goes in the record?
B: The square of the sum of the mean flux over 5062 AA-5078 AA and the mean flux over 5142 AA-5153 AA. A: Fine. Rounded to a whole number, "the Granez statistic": 108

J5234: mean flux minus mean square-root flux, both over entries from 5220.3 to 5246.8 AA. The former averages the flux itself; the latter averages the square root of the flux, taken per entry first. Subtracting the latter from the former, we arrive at 2.98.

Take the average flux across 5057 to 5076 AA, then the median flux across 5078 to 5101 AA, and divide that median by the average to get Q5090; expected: 0.98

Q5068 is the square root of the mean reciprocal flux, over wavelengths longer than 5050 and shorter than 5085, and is 0.433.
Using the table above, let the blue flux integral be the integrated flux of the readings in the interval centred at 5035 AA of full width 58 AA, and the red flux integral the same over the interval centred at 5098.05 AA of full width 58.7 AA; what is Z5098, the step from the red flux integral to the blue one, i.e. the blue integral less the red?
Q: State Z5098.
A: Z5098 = -3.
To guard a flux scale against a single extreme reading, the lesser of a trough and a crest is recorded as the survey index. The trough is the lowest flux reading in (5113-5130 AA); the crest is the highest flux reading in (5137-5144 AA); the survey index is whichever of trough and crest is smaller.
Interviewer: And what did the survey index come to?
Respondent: 4.88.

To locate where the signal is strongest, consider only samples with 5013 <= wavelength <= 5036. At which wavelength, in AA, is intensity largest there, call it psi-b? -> 5034.95 AA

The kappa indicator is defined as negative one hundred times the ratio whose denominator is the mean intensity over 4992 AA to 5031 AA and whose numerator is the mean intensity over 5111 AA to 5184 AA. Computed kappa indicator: -95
